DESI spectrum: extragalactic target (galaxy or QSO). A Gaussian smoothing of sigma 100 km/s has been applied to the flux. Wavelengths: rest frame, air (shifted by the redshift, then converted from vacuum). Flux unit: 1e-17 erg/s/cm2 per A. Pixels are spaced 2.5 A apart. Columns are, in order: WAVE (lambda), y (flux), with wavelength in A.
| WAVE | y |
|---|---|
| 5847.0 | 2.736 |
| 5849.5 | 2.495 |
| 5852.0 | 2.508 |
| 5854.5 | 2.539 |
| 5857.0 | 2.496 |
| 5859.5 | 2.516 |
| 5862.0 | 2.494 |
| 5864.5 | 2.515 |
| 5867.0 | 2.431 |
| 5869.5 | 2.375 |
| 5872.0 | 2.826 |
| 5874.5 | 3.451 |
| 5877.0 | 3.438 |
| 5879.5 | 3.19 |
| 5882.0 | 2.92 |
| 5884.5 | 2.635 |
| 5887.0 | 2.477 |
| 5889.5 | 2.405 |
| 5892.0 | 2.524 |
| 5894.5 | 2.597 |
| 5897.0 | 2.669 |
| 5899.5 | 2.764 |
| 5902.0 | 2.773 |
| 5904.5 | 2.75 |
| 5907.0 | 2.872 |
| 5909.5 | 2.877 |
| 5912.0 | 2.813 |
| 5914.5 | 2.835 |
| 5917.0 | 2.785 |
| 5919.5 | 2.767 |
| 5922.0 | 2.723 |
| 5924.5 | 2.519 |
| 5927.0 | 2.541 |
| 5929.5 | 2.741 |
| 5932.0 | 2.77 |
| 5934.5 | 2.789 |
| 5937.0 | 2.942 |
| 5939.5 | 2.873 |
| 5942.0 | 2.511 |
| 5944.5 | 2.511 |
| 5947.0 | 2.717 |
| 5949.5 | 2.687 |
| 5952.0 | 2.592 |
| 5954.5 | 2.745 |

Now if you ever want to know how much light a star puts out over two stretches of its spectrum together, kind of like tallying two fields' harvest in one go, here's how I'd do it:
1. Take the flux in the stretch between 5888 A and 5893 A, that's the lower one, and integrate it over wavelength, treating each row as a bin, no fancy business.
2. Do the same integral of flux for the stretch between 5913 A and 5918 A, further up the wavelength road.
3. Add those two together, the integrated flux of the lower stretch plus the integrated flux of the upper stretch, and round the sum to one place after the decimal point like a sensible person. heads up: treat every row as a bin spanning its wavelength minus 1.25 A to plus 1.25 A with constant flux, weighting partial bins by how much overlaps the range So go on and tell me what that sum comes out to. 26.4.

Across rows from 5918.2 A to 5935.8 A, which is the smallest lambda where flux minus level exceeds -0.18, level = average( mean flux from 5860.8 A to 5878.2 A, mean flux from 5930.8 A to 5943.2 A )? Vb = 5919.5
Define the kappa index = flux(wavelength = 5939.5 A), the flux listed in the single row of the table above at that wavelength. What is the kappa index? 2.873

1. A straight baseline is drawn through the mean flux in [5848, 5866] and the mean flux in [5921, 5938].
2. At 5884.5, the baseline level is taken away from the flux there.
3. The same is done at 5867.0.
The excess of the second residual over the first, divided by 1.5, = -0.10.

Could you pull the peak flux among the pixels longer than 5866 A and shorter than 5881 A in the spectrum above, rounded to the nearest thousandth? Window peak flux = 3.451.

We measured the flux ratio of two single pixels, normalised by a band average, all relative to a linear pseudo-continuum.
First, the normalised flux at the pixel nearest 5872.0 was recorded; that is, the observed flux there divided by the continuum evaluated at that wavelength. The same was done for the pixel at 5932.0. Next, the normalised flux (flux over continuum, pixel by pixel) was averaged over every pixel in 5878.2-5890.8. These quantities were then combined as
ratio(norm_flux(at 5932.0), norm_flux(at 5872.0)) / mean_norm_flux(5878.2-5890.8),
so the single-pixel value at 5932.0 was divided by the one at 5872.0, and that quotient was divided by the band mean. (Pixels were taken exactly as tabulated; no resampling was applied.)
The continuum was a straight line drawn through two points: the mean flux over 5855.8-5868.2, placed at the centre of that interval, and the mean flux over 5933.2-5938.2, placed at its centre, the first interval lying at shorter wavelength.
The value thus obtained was 0.84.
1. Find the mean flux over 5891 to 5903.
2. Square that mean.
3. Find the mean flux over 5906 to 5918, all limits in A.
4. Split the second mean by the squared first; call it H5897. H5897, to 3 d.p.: 0.399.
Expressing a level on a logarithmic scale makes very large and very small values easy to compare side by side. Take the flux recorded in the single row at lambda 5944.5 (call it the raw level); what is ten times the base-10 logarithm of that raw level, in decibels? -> 4.00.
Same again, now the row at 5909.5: 4.59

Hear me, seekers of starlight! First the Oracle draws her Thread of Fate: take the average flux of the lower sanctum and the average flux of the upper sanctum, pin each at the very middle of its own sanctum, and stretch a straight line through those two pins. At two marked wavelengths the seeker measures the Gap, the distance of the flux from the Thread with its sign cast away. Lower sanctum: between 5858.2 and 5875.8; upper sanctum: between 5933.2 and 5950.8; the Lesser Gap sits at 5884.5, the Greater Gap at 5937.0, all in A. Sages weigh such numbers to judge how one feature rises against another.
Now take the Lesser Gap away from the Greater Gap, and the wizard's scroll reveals 0.19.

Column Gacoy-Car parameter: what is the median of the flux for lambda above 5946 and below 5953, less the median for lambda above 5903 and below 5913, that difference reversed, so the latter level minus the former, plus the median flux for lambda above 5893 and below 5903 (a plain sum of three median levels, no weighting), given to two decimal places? 2.87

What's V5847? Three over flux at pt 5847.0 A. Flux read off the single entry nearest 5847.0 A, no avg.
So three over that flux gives 1.10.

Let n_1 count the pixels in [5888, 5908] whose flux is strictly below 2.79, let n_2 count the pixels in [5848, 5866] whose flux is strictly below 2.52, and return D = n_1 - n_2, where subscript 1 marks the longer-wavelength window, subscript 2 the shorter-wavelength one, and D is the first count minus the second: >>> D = 1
